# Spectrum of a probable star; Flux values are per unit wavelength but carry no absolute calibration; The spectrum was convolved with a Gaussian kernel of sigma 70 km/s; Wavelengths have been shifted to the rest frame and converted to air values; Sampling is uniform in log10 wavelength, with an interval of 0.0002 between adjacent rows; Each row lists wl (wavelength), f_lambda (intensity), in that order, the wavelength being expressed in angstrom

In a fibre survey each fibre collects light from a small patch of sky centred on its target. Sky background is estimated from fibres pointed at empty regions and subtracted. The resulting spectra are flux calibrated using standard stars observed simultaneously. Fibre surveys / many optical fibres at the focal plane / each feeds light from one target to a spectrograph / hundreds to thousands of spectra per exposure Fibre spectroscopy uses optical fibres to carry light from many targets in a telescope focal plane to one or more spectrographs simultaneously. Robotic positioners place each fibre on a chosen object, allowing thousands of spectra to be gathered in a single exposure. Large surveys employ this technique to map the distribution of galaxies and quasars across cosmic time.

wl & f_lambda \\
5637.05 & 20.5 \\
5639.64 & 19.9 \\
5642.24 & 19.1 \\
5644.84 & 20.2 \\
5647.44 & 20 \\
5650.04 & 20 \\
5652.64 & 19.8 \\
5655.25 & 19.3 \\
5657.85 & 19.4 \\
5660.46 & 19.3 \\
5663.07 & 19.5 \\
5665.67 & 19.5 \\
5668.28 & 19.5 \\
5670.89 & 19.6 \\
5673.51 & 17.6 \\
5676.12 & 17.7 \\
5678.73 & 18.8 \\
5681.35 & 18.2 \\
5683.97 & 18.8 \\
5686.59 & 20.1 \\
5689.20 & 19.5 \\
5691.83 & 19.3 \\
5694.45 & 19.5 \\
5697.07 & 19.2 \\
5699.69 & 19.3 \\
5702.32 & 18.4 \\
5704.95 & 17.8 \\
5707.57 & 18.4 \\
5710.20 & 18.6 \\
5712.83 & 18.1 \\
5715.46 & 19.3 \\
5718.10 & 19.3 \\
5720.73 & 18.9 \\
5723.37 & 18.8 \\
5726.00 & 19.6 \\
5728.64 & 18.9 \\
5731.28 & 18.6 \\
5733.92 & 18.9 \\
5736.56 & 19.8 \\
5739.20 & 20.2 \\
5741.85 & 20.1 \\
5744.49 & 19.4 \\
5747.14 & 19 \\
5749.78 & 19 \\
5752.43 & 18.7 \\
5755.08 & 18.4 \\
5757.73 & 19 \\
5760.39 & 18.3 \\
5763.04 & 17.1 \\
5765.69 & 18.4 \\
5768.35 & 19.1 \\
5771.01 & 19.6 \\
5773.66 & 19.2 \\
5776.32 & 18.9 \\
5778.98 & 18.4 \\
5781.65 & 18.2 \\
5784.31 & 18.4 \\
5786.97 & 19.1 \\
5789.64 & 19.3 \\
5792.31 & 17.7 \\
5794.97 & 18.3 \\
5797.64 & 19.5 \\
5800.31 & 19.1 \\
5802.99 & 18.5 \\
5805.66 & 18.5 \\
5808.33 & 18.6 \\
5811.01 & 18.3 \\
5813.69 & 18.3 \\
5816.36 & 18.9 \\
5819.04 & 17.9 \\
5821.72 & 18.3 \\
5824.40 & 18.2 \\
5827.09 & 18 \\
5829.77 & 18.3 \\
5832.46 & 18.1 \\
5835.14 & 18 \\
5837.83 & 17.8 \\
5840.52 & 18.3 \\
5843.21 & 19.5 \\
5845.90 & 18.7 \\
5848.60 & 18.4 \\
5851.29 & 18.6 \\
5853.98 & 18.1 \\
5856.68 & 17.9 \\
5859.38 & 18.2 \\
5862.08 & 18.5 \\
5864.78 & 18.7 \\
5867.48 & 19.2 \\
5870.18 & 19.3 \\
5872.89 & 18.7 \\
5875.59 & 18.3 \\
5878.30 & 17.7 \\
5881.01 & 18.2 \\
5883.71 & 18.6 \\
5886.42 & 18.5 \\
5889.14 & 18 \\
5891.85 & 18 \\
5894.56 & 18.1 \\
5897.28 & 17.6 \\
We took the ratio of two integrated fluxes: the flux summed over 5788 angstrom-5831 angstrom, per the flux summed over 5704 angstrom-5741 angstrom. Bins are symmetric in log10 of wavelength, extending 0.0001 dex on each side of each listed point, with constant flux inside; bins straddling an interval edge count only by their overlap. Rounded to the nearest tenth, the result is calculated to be 1.1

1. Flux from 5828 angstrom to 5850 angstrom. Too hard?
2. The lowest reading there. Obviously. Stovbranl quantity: 17.8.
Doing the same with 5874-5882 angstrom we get 17.7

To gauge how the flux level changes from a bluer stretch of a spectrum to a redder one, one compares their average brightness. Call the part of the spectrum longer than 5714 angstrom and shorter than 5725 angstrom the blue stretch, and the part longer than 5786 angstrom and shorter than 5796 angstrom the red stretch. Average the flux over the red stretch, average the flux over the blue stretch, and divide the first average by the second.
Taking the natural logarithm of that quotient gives -0.03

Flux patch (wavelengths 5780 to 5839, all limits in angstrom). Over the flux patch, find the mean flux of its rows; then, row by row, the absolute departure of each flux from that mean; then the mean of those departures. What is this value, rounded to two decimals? 0.37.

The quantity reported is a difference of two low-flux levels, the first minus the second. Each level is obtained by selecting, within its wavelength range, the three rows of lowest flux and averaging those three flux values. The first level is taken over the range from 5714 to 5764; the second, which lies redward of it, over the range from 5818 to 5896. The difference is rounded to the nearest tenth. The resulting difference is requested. 0.1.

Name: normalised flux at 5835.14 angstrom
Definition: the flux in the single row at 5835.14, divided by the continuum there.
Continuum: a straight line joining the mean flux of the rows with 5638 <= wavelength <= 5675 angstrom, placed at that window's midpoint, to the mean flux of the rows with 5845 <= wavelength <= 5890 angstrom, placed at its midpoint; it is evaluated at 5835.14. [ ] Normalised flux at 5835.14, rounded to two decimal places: 0.97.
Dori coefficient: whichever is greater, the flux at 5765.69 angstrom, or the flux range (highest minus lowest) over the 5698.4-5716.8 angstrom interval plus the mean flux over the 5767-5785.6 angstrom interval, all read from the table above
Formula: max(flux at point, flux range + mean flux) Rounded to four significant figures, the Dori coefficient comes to 20.33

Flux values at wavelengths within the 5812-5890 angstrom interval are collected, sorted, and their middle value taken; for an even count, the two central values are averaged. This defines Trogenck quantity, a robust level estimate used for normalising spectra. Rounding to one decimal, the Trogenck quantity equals 18.3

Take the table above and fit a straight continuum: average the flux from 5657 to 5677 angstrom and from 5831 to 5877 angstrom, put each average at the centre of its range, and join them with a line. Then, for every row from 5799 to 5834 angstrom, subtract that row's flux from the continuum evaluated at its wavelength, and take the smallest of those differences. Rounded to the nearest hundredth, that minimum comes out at -0.46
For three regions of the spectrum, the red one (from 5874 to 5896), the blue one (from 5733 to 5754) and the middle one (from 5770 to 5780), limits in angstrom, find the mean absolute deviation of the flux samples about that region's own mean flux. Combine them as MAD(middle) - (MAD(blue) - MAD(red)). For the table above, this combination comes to 0.11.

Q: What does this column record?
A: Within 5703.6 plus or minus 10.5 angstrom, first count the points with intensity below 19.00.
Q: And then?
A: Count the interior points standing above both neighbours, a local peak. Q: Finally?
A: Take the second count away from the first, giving 3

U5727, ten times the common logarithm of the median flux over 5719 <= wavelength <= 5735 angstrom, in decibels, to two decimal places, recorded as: 12.76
